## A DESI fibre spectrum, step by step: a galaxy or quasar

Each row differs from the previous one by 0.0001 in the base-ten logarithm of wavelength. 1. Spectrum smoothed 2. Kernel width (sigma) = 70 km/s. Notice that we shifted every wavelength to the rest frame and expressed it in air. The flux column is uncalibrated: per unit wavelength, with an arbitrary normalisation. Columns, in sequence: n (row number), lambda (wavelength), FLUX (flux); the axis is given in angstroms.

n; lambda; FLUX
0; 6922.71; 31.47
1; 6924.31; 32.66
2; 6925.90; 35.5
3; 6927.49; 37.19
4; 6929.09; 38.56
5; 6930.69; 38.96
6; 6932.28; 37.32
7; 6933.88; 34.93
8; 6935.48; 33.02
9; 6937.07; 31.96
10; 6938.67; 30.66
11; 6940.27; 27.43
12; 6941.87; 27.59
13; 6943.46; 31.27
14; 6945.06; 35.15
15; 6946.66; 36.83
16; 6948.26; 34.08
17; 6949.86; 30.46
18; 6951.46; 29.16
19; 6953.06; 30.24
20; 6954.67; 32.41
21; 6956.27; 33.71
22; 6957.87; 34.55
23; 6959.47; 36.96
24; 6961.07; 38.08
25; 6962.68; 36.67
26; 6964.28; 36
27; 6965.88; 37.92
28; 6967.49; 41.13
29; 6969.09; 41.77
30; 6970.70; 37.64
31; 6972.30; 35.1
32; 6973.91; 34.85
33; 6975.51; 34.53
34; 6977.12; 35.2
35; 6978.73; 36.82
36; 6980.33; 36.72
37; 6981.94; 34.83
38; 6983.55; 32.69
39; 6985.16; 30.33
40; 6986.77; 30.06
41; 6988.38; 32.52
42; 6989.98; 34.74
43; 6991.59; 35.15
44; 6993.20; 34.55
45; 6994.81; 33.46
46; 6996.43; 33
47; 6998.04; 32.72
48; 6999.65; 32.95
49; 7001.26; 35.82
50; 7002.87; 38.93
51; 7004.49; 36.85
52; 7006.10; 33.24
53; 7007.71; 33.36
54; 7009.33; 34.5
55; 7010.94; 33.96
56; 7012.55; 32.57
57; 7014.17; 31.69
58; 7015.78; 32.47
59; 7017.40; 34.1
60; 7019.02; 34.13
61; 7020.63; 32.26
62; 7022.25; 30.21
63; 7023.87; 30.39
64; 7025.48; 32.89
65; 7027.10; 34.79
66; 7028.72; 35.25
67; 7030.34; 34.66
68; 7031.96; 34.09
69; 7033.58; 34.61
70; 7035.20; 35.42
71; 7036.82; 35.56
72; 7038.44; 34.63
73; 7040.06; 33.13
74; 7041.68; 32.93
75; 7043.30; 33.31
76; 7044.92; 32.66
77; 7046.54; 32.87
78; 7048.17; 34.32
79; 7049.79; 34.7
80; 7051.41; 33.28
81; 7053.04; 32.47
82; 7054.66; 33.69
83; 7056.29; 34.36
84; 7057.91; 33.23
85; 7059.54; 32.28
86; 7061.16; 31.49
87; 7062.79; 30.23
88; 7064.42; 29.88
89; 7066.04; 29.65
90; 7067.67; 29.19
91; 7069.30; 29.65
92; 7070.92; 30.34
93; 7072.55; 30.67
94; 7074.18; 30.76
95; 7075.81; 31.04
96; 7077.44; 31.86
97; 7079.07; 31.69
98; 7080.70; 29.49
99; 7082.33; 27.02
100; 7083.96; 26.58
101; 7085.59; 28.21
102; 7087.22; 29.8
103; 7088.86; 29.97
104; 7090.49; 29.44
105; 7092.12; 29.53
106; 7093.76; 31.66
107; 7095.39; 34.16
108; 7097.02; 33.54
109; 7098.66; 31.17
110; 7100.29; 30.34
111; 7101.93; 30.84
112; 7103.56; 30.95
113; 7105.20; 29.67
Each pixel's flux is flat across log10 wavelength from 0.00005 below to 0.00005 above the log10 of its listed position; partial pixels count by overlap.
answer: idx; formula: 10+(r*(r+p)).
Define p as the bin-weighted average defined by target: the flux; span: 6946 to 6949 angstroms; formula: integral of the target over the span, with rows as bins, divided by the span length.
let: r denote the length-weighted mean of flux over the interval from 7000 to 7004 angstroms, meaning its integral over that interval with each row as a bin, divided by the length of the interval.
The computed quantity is 2667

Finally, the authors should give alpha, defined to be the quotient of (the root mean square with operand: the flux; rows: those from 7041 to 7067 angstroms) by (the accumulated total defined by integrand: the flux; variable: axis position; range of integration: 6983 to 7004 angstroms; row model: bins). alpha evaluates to 0.046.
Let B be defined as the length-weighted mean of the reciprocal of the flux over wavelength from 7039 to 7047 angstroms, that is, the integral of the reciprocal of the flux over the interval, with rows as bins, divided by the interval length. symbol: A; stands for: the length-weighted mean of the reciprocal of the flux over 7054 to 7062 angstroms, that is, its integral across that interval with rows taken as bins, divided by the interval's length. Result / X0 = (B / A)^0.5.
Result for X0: 1.00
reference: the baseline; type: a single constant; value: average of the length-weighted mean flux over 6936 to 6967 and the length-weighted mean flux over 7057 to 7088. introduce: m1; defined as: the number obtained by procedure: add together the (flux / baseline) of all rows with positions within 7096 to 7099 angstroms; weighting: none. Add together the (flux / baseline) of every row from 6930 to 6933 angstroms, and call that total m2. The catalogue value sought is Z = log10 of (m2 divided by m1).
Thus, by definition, 0.071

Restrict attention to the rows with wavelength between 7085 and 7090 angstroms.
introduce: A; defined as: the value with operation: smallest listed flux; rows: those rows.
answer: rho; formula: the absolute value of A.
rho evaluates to 28.2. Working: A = 28.21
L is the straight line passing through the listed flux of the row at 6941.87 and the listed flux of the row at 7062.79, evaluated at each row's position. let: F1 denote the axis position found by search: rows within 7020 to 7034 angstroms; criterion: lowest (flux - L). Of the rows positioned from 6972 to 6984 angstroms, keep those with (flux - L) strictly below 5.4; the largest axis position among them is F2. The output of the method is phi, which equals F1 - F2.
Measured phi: 38.7 angstroms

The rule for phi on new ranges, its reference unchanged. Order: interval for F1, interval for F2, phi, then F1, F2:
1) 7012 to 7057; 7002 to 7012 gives 11.3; 7022.25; 7010.94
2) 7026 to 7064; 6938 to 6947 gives 119.3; 7062.79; 6943.46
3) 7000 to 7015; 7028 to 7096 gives -81.2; 7014.17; 7095.39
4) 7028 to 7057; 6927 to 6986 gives 67.9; 7053.04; 6985.16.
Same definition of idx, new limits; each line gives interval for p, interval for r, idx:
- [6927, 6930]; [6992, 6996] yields 2448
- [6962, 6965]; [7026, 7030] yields 2484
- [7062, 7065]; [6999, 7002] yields 2231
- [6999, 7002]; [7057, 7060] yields 2223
